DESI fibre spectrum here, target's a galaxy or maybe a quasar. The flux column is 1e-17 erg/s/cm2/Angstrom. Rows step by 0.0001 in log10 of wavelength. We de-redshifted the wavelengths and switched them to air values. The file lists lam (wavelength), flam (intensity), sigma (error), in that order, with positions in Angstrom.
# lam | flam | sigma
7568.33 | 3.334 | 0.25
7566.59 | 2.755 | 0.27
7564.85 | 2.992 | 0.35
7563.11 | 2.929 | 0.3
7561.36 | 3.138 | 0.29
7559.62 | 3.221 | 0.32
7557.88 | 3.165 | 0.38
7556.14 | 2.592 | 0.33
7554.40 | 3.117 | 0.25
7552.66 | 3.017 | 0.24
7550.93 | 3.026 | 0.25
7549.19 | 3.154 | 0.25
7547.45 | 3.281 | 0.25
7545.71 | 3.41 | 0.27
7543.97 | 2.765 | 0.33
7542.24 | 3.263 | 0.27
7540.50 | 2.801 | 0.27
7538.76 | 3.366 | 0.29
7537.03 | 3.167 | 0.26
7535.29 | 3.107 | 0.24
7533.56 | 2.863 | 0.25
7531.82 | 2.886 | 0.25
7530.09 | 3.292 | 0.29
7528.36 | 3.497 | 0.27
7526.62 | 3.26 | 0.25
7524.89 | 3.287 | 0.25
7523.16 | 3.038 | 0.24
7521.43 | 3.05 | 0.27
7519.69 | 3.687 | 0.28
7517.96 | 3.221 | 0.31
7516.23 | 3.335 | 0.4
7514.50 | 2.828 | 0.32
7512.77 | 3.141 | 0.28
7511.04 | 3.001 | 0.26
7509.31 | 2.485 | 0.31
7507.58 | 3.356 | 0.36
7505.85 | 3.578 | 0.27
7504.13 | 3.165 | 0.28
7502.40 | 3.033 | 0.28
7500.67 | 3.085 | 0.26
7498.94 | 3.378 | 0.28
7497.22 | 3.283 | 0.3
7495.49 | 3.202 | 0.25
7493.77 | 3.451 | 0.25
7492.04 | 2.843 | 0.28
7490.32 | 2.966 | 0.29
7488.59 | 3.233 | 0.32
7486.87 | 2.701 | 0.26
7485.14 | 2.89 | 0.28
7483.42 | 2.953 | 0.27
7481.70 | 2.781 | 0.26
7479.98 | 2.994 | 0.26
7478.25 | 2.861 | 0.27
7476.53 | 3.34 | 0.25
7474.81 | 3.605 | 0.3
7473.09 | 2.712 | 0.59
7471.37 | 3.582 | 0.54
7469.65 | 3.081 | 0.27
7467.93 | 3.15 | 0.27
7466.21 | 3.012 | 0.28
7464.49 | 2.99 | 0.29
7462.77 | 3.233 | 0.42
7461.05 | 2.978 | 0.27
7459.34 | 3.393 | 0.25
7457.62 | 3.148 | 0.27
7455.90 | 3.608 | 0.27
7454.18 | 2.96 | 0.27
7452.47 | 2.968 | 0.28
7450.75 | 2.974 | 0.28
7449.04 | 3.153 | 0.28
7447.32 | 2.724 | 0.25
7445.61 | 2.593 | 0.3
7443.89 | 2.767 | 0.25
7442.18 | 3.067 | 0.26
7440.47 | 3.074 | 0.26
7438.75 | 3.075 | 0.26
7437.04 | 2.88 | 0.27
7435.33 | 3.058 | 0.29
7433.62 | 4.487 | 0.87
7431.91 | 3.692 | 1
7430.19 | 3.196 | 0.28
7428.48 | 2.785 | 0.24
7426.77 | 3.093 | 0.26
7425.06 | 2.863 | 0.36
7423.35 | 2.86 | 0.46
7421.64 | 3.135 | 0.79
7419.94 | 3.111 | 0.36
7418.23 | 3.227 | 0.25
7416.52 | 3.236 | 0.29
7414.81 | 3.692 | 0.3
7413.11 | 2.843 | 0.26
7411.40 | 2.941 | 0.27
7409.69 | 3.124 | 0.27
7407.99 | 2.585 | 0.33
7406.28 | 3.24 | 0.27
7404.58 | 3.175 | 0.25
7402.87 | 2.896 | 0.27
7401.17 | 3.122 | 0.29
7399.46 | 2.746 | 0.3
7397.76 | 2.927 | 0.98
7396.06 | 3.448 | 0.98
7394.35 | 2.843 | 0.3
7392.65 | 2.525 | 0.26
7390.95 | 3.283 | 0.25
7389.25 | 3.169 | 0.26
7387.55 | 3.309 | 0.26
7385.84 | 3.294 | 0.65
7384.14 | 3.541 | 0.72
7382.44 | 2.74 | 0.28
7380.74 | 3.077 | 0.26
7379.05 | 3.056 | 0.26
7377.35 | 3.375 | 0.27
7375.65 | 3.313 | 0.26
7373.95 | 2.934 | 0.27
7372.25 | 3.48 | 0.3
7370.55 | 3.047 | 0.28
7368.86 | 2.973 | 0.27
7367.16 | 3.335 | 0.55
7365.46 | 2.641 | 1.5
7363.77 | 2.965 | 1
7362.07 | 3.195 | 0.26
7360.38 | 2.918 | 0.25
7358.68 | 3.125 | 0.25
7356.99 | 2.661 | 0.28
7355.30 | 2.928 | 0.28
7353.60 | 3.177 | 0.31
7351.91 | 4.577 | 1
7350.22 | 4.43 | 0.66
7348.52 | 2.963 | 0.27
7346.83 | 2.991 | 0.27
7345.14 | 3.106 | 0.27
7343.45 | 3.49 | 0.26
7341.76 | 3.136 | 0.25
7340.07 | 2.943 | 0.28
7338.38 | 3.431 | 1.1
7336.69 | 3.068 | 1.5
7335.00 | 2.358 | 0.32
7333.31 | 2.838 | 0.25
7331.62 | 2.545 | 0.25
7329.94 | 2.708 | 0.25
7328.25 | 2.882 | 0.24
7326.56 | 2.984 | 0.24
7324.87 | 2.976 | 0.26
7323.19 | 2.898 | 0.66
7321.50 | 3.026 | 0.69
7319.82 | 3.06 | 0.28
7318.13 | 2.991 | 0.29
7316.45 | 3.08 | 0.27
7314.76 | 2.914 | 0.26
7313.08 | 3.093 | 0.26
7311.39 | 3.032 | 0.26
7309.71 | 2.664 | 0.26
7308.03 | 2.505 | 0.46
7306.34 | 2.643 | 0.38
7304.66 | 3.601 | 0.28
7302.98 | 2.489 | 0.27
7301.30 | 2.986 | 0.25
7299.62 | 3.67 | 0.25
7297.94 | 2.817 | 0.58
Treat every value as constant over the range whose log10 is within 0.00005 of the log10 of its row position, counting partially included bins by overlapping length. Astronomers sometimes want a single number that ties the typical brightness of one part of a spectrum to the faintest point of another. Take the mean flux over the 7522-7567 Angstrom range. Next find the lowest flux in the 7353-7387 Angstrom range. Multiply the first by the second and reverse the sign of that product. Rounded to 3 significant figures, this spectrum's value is -8.17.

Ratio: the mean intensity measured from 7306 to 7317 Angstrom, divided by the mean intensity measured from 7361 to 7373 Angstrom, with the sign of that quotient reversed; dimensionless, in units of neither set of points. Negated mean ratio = -0.92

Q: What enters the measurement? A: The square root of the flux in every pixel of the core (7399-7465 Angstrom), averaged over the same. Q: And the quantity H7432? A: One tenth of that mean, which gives 0.1757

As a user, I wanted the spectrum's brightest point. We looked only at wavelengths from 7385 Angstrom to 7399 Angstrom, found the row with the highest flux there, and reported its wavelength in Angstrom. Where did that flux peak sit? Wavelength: 7396.06 Angstrom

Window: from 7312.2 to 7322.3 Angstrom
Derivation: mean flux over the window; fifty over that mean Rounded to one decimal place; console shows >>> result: 16.5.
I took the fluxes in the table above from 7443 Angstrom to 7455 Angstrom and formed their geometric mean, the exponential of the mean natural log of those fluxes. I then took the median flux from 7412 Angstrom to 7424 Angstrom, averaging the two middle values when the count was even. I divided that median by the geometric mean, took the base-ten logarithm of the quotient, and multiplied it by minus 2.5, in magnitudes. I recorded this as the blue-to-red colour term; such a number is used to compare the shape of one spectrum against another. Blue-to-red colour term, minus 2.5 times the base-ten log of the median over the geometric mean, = -0.10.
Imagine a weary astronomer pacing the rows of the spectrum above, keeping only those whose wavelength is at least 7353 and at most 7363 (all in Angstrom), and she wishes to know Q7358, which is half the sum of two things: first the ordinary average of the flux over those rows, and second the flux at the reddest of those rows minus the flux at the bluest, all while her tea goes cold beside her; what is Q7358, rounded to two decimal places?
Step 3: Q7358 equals 1.51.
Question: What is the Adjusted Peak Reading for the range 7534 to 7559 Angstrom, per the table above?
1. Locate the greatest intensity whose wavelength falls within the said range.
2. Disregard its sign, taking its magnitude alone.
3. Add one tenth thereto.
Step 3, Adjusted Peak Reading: 3.51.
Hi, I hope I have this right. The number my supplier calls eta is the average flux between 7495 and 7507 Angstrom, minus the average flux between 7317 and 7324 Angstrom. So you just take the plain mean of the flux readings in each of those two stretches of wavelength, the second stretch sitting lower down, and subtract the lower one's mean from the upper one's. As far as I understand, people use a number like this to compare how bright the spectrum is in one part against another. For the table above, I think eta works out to 0.25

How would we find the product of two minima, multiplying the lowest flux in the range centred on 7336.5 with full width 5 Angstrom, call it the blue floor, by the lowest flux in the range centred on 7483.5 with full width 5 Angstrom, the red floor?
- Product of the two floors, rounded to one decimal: 6.6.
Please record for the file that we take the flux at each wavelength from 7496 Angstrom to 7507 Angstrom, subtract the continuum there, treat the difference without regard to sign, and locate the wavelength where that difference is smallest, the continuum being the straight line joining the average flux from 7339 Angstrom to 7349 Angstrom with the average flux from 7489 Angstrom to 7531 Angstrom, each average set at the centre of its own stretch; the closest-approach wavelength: 7504.13 Angstrom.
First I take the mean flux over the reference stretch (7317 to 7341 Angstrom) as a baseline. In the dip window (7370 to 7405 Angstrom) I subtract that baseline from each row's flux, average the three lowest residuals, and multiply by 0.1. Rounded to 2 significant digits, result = -0.024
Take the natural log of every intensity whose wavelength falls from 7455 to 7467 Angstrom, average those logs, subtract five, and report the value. -3.84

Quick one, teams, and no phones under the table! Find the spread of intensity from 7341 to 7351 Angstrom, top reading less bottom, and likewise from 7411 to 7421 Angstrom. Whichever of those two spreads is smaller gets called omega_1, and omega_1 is 0.85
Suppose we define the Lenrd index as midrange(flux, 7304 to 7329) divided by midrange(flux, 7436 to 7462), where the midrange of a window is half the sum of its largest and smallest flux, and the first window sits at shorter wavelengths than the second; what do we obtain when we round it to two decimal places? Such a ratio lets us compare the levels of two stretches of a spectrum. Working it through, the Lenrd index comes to 0.98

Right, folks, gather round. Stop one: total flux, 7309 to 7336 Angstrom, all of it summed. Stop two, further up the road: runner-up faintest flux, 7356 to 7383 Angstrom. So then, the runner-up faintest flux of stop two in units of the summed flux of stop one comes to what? 0.058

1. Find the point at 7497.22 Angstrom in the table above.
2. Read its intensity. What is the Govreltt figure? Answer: 3.283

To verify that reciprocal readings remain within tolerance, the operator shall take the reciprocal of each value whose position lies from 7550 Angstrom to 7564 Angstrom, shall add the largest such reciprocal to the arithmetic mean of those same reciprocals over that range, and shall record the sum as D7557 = 0.718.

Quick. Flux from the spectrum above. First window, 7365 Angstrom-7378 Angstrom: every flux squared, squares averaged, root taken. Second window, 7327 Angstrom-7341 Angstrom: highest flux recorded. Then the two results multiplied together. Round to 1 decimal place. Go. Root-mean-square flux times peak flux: 10.8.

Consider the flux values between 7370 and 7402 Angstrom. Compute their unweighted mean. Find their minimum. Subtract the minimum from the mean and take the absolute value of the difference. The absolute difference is 0.592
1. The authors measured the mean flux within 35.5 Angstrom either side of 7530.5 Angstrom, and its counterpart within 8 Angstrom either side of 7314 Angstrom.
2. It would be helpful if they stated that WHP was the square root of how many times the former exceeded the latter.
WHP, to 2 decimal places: 1.04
